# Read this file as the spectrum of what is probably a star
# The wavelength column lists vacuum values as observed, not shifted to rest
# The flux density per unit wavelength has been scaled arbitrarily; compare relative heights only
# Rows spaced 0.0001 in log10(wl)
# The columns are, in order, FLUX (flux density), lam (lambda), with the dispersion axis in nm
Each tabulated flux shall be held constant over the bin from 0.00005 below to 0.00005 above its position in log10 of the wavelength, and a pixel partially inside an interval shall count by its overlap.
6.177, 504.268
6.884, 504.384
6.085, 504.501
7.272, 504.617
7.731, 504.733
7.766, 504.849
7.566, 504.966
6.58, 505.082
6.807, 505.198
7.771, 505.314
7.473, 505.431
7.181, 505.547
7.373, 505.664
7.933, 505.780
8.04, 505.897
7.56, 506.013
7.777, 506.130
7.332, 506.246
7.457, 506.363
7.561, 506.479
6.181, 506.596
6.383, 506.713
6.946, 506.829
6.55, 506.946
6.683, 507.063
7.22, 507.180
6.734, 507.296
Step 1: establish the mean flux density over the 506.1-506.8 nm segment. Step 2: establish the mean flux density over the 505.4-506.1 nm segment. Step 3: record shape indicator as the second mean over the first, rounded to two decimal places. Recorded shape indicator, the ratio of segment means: 1.07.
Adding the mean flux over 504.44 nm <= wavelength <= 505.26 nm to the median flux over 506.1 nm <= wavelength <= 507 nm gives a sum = 14.3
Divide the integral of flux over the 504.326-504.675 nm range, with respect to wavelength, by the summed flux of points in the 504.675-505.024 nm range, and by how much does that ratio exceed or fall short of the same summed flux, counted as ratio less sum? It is -23.0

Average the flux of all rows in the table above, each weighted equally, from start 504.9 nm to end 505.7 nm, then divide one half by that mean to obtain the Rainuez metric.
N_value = 0.0690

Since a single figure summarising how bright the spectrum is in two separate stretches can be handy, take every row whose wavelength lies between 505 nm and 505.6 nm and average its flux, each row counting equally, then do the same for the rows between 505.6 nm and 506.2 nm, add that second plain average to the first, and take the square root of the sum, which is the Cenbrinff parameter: 3.86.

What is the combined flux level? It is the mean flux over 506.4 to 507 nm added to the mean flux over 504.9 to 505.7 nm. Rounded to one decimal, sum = 14.0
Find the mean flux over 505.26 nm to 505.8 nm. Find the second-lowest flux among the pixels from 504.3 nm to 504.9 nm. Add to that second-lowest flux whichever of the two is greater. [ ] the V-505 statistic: 14.4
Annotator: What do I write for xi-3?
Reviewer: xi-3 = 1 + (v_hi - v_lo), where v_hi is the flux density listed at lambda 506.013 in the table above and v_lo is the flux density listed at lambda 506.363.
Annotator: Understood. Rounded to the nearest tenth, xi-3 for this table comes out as 1.1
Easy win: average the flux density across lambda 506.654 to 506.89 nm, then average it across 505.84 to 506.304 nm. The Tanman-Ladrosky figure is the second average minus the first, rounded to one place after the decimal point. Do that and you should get 1.0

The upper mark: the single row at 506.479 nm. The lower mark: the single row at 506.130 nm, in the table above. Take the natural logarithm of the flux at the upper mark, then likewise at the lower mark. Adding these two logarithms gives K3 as 4.07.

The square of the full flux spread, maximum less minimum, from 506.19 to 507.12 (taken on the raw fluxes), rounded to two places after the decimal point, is 1.90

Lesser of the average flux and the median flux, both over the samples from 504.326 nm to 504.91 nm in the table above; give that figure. 7.1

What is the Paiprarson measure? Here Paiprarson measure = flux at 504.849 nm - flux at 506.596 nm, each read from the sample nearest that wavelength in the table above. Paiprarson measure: 1.6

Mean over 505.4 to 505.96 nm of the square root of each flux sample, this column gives 2.76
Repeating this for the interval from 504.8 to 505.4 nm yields 2.70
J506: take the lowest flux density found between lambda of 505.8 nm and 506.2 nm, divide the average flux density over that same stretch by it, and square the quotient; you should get 1.06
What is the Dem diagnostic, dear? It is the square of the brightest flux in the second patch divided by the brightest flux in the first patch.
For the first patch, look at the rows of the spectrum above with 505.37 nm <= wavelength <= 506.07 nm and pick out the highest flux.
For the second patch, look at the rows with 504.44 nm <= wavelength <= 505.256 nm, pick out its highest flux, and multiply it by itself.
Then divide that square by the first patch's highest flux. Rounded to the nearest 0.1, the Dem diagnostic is 7.5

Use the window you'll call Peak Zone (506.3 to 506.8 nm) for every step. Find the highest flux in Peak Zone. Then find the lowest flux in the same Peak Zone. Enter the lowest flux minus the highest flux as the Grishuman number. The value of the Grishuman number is -1.4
